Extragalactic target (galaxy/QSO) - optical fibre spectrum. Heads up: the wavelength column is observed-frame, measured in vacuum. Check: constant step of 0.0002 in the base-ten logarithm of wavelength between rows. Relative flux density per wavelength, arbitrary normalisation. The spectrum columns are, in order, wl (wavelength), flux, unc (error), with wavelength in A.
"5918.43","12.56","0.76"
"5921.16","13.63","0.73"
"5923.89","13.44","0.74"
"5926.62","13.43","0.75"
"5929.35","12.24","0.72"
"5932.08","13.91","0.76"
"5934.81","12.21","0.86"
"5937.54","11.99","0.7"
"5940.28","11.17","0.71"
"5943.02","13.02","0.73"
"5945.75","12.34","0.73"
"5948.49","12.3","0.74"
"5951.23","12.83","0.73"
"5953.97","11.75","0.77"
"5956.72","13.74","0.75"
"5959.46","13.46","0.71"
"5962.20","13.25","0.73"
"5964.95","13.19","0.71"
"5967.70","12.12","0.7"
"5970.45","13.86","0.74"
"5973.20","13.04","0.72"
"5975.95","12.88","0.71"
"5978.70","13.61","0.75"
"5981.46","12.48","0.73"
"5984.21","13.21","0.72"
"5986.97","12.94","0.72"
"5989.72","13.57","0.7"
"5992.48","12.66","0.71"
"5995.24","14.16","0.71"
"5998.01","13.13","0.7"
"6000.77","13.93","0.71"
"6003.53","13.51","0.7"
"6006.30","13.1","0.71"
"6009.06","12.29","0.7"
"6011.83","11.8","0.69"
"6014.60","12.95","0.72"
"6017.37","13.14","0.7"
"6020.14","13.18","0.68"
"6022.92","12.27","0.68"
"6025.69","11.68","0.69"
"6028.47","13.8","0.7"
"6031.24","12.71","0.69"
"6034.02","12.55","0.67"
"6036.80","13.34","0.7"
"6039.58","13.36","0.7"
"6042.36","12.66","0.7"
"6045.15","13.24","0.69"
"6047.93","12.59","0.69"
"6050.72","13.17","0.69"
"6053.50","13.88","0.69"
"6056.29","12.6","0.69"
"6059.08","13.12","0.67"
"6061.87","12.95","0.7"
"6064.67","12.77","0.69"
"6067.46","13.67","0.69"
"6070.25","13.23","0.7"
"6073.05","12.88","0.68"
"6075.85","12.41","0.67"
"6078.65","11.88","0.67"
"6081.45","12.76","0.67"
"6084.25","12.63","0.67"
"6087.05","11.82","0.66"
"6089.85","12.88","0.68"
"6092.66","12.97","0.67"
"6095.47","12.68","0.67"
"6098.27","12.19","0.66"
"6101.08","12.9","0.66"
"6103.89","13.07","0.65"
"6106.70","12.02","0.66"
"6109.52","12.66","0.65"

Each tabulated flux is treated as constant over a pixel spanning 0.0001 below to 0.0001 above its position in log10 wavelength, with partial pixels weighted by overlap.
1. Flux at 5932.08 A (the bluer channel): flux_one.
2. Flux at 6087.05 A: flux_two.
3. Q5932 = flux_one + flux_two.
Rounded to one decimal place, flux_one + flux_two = 25.7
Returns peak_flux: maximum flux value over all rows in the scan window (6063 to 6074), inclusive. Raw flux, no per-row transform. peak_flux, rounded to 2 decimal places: 13.67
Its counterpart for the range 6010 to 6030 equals 13.80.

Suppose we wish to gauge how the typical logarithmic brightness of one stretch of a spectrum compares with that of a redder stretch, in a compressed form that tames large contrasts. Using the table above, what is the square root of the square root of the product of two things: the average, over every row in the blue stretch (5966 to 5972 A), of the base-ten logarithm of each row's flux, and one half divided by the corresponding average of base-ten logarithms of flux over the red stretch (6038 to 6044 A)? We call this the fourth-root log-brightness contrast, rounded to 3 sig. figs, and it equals 0.841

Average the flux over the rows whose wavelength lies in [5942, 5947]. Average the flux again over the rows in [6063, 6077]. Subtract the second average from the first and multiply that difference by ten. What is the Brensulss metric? -3.1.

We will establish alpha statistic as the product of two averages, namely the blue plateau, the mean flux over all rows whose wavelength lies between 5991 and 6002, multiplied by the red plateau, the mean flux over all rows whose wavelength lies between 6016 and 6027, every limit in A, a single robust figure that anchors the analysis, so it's 169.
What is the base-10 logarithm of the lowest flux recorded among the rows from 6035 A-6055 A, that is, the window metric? 1.10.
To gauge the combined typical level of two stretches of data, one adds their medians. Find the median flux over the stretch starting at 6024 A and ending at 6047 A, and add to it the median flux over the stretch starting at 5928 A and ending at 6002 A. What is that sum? 26.0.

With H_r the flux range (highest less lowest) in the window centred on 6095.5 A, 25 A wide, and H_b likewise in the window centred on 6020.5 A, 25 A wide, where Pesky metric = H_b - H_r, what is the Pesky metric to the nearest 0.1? 0.9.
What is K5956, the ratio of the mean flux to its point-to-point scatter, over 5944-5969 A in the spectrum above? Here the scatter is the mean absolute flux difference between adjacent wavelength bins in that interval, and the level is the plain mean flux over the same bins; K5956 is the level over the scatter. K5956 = 19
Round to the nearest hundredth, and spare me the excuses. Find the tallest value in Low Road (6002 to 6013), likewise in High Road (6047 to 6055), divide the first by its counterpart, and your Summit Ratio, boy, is 0.97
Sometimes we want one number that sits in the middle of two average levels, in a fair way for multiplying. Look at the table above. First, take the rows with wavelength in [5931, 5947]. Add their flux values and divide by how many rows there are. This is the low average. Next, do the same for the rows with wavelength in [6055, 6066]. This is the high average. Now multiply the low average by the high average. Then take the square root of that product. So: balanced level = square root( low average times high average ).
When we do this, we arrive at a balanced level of 12.6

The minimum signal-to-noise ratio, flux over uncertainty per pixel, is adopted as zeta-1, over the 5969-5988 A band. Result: 17.1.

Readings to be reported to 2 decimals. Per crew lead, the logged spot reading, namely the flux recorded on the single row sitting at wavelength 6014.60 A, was 12.95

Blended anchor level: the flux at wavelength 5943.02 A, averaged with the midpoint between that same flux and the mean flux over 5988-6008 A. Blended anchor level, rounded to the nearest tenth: 13.1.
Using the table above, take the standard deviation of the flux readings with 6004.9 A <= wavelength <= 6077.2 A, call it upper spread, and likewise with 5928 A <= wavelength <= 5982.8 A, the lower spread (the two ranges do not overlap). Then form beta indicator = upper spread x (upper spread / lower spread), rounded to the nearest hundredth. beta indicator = 0.39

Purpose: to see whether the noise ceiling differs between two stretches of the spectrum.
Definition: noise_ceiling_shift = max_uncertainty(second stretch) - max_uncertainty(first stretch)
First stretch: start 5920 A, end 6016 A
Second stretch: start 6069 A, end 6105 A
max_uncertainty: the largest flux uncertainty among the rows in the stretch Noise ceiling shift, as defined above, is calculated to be -0.160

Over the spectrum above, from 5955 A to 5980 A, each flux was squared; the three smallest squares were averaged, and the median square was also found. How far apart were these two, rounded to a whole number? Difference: 15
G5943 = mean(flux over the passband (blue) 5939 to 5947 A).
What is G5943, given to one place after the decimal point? 12.2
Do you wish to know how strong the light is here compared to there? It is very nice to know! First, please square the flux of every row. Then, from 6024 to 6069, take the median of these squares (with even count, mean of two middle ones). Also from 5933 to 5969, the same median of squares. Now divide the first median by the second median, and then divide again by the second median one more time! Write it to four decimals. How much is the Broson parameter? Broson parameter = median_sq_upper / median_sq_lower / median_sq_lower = 0.0073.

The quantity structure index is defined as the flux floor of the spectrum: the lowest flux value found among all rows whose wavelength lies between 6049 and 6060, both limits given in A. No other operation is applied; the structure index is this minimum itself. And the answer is 12.6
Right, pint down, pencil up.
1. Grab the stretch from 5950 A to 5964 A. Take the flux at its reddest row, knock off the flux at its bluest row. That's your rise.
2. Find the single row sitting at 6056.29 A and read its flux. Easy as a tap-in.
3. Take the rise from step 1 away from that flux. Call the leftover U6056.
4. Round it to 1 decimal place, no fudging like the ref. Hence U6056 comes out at 12.2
